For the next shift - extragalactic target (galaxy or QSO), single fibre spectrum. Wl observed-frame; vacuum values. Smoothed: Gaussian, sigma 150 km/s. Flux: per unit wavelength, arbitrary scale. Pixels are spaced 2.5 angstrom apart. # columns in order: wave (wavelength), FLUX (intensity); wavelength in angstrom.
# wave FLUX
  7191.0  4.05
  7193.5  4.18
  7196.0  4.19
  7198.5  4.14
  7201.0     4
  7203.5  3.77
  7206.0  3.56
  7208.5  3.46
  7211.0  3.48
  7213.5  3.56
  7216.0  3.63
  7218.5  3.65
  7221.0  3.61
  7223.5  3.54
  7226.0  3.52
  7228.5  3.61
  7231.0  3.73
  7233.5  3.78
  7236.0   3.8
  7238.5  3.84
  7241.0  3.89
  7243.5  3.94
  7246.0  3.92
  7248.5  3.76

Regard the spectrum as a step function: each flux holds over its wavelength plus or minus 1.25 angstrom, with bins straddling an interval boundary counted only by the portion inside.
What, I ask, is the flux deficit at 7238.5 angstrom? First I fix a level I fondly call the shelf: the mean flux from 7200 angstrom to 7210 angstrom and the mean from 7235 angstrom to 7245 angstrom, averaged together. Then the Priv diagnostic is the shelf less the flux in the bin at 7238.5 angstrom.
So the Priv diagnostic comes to -0.1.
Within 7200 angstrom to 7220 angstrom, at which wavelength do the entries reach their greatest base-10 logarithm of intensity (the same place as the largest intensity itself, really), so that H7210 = 7201.0 angstrom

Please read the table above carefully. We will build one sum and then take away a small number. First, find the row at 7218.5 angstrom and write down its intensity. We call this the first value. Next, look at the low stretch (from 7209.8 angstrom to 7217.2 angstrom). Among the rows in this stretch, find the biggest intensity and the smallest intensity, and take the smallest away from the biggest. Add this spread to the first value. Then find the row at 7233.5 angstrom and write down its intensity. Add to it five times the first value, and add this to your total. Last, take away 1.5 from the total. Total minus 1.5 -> 24.3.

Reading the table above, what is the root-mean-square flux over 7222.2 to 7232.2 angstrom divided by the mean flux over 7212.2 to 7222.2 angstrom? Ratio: 1.00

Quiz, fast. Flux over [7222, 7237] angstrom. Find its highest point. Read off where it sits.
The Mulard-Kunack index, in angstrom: 7236.0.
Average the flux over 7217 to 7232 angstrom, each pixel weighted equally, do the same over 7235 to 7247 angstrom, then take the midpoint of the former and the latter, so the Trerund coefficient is 3.74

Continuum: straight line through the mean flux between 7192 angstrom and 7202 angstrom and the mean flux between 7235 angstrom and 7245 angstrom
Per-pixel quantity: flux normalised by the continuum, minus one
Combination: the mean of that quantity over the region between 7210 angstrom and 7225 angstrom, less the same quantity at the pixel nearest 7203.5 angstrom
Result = -0.028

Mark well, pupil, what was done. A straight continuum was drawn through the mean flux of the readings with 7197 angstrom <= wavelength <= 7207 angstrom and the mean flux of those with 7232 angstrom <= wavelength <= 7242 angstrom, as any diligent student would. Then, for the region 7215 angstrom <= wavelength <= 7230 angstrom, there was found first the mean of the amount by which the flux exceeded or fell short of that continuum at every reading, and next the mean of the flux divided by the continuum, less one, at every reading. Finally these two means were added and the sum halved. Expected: -0.16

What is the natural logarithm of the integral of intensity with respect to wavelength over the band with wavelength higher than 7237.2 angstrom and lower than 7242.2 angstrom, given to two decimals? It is 2.96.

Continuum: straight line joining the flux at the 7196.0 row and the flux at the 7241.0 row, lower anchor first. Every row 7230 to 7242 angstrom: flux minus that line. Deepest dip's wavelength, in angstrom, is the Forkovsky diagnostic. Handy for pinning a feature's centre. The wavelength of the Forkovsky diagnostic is 7231.0 angstrom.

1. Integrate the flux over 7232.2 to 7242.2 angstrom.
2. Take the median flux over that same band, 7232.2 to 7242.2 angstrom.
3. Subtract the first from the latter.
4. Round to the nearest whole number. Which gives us -34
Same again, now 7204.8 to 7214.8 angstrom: -32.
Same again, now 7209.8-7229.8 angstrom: -68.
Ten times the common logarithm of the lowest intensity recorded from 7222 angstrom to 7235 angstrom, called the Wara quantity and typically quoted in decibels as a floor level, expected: 5.47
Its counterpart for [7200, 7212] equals 5.39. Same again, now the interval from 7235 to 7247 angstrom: 5.80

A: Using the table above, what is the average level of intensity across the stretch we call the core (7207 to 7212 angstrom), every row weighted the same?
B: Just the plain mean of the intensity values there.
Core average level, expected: 3.47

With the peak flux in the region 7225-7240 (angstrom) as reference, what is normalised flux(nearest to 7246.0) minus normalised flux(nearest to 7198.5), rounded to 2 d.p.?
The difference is -0.06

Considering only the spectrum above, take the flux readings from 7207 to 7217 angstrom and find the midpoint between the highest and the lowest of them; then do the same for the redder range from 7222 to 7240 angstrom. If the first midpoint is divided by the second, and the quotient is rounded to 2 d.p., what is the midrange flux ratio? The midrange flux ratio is 0.96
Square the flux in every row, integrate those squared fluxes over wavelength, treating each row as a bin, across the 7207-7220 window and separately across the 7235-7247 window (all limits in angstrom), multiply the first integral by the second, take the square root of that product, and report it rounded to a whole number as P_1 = 172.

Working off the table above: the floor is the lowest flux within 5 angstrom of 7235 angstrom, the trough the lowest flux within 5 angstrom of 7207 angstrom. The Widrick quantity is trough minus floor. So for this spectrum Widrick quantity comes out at -0.3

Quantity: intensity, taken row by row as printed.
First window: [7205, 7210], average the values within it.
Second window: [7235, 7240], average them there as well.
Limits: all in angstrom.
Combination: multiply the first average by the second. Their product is 13.4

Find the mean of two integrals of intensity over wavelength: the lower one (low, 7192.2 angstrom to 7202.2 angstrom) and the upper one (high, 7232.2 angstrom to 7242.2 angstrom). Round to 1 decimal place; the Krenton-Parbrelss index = 39.8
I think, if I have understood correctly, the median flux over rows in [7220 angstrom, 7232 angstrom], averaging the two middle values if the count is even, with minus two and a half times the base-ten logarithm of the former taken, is -1.39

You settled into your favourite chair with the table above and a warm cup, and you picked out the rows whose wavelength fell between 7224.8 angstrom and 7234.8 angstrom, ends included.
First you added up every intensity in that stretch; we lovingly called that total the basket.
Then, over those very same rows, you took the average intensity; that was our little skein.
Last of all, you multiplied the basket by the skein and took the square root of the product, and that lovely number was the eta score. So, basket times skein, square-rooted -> 7.3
